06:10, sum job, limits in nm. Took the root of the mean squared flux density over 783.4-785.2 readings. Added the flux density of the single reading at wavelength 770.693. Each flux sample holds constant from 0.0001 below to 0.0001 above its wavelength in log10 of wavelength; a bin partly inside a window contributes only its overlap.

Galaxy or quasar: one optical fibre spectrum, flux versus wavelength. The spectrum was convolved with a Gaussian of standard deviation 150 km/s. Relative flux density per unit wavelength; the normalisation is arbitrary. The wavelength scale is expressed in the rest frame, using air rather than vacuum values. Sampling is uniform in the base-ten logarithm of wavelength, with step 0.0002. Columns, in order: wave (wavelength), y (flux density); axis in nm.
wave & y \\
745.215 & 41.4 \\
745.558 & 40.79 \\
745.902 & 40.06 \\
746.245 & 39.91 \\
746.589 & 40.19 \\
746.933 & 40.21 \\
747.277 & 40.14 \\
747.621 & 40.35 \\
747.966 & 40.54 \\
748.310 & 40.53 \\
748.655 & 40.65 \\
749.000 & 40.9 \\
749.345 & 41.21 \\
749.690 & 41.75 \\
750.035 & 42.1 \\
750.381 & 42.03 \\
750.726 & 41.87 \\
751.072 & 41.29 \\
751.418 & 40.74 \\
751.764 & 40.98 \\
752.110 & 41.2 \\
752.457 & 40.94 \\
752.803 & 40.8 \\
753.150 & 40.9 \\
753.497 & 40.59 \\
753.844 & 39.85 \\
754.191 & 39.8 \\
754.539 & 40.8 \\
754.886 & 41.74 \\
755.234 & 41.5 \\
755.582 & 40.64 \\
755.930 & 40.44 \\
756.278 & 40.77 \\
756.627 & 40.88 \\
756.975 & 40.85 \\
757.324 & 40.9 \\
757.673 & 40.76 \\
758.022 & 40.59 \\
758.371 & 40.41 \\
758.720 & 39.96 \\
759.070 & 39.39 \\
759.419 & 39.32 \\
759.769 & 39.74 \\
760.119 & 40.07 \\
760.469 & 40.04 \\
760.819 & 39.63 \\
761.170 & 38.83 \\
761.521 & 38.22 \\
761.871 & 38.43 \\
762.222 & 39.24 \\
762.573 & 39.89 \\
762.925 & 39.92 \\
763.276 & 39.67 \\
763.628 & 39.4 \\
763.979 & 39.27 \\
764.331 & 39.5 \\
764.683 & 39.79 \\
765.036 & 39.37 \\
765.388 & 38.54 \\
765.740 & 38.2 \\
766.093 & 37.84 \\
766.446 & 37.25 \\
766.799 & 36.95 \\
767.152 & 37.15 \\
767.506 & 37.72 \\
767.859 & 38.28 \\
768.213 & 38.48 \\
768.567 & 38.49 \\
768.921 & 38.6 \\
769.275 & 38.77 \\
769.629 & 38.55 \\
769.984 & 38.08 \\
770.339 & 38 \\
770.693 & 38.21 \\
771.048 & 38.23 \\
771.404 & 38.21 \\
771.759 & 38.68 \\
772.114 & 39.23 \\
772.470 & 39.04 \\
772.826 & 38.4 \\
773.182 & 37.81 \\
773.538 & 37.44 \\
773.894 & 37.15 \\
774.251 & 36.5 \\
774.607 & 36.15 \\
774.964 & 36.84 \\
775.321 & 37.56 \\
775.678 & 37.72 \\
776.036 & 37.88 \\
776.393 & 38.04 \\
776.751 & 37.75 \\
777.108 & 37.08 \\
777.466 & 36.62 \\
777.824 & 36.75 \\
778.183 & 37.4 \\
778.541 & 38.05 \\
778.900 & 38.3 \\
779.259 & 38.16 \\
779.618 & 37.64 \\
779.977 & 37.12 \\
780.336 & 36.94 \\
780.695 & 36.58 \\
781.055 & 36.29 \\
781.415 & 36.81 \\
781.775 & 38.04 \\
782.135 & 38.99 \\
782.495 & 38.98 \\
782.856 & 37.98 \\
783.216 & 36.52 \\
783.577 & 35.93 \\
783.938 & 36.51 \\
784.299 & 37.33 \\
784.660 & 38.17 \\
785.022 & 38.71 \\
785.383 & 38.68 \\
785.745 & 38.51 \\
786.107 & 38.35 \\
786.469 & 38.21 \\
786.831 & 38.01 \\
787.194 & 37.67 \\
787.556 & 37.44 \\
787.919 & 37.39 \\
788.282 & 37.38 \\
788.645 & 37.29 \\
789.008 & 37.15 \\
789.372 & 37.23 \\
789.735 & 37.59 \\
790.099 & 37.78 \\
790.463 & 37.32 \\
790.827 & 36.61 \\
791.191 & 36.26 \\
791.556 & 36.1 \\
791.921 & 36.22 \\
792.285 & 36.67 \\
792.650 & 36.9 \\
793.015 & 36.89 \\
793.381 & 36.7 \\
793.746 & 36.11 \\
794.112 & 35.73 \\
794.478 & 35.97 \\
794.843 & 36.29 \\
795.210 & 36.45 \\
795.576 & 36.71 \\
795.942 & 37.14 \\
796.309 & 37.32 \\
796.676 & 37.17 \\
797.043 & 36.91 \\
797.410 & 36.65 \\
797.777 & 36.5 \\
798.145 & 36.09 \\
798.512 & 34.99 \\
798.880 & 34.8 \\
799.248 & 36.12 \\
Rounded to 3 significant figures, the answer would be 75.6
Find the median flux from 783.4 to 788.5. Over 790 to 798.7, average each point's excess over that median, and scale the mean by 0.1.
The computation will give -0.13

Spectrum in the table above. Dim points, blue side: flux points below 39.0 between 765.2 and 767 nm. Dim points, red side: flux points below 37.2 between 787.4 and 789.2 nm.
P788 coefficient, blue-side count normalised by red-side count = 5.0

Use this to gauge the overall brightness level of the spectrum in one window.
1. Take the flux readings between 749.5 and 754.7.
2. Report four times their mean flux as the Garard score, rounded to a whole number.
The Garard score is 164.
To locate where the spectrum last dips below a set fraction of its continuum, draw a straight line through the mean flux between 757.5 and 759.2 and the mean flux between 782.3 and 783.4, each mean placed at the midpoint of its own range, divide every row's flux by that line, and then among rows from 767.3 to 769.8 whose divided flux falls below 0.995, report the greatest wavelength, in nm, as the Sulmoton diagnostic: 769.629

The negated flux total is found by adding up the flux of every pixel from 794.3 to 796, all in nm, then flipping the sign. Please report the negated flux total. -183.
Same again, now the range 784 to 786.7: -268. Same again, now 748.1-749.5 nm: -163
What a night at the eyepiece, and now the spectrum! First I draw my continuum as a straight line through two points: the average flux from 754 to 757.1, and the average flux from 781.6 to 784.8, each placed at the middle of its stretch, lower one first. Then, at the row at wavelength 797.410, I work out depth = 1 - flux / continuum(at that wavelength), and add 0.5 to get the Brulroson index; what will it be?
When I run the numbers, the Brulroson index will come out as 0.48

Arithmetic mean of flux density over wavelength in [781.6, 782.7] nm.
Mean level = 38.7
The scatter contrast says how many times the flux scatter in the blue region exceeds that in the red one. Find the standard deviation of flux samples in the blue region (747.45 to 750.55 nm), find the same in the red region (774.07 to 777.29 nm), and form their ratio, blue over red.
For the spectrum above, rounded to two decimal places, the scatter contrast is 1.03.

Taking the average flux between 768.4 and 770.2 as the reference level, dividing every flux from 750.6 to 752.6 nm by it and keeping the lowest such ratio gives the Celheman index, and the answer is 1.06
